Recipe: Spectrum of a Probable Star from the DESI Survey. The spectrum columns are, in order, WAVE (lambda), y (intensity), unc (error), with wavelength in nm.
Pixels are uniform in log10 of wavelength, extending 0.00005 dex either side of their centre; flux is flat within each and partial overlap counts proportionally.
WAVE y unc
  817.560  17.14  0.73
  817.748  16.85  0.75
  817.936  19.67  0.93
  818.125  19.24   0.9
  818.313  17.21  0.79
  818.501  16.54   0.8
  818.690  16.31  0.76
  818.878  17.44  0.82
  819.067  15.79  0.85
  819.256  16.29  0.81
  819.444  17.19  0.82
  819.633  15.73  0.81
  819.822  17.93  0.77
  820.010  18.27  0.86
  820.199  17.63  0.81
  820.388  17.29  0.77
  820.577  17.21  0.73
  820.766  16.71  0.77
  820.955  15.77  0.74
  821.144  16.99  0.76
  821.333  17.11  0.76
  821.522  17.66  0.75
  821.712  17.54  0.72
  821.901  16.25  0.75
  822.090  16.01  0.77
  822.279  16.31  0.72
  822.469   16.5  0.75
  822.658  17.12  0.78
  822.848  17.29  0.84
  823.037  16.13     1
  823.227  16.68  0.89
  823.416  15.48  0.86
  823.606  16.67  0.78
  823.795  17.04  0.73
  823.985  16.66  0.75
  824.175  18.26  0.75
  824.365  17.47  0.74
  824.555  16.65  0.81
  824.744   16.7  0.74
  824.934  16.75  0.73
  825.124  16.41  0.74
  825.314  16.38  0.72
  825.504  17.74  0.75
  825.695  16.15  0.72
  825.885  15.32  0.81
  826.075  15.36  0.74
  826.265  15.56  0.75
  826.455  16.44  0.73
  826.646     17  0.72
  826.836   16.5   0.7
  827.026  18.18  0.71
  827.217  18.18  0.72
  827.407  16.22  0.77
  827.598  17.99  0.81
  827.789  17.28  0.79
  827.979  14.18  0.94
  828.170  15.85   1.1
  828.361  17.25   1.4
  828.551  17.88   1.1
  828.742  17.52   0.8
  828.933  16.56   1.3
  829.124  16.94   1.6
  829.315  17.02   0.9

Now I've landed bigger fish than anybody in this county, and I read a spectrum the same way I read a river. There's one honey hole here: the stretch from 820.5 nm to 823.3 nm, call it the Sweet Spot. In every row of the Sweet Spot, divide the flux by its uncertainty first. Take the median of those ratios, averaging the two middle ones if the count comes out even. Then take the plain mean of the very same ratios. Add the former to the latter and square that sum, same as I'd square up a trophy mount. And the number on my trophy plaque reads 1896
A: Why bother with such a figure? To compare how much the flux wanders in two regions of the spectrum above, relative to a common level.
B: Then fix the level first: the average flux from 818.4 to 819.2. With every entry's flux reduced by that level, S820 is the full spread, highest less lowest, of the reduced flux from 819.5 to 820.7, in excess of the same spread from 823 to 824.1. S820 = 1.0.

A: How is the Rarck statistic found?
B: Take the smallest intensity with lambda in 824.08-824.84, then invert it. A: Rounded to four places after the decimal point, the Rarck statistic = 0.0601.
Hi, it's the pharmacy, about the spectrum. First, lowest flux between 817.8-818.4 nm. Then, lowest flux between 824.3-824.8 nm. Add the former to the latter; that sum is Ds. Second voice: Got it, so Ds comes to 33.9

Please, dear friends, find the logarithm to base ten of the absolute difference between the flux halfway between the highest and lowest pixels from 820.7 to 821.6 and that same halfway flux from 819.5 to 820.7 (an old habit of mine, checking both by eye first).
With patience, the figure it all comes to -0.5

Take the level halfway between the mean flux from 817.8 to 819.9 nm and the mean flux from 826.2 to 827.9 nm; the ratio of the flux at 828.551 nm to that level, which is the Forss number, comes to 1.04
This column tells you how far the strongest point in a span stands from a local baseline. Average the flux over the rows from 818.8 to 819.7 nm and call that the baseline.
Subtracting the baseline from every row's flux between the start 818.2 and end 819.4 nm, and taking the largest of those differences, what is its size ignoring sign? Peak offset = 1.0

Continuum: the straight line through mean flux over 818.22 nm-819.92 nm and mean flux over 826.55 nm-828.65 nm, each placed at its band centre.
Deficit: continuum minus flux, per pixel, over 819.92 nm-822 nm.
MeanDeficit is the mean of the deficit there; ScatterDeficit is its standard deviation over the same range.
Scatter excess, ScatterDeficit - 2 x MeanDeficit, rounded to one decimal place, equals 1.4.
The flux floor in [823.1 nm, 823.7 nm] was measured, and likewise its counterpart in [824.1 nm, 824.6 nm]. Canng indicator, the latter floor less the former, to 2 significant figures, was 1.2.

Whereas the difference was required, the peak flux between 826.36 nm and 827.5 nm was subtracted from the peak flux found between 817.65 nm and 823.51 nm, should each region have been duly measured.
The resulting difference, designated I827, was 1.5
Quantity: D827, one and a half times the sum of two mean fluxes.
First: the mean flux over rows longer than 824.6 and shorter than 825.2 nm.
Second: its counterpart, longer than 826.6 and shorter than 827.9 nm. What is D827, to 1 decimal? 50.9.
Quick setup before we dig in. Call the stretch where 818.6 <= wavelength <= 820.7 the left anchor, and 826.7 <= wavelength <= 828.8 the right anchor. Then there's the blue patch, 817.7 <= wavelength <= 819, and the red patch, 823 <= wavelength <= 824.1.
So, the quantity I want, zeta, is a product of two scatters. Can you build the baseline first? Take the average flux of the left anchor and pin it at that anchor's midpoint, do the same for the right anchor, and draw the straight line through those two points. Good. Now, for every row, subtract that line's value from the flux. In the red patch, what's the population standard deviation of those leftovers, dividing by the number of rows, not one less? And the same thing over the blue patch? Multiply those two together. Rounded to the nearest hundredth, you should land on 0.62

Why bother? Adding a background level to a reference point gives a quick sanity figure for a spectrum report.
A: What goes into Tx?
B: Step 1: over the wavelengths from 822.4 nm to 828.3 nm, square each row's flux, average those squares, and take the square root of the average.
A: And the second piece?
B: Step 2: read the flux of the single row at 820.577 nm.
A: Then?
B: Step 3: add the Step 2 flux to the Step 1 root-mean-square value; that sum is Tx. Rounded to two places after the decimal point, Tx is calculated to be 33.88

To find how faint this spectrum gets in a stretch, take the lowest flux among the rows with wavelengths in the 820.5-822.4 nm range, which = 15.77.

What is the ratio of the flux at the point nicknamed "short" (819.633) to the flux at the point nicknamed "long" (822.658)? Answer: 0.92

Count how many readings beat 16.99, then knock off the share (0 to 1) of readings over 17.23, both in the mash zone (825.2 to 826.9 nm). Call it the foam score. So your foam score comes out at 1.9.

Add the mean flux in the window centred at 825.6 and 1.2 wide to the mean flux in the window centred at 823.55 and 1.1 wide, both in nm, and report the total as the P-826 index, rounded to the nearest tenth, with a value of 32.7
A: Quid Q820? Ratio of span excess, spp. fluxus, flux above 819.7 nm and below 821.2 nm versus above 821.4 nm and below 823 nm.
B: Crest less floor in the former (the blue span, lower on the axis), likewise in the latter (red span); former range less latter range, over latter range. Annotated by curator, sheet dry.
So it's 0.52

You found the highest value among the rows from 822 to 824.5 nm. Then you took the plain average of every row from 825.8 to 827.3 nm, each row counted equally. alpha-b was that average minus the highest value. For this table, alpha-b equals -1.7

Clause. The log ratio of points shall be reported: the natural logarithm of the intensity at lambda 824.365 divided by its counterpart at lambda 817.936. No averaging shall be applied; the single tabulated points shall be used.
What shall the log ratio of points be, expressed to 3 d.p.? -0.119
